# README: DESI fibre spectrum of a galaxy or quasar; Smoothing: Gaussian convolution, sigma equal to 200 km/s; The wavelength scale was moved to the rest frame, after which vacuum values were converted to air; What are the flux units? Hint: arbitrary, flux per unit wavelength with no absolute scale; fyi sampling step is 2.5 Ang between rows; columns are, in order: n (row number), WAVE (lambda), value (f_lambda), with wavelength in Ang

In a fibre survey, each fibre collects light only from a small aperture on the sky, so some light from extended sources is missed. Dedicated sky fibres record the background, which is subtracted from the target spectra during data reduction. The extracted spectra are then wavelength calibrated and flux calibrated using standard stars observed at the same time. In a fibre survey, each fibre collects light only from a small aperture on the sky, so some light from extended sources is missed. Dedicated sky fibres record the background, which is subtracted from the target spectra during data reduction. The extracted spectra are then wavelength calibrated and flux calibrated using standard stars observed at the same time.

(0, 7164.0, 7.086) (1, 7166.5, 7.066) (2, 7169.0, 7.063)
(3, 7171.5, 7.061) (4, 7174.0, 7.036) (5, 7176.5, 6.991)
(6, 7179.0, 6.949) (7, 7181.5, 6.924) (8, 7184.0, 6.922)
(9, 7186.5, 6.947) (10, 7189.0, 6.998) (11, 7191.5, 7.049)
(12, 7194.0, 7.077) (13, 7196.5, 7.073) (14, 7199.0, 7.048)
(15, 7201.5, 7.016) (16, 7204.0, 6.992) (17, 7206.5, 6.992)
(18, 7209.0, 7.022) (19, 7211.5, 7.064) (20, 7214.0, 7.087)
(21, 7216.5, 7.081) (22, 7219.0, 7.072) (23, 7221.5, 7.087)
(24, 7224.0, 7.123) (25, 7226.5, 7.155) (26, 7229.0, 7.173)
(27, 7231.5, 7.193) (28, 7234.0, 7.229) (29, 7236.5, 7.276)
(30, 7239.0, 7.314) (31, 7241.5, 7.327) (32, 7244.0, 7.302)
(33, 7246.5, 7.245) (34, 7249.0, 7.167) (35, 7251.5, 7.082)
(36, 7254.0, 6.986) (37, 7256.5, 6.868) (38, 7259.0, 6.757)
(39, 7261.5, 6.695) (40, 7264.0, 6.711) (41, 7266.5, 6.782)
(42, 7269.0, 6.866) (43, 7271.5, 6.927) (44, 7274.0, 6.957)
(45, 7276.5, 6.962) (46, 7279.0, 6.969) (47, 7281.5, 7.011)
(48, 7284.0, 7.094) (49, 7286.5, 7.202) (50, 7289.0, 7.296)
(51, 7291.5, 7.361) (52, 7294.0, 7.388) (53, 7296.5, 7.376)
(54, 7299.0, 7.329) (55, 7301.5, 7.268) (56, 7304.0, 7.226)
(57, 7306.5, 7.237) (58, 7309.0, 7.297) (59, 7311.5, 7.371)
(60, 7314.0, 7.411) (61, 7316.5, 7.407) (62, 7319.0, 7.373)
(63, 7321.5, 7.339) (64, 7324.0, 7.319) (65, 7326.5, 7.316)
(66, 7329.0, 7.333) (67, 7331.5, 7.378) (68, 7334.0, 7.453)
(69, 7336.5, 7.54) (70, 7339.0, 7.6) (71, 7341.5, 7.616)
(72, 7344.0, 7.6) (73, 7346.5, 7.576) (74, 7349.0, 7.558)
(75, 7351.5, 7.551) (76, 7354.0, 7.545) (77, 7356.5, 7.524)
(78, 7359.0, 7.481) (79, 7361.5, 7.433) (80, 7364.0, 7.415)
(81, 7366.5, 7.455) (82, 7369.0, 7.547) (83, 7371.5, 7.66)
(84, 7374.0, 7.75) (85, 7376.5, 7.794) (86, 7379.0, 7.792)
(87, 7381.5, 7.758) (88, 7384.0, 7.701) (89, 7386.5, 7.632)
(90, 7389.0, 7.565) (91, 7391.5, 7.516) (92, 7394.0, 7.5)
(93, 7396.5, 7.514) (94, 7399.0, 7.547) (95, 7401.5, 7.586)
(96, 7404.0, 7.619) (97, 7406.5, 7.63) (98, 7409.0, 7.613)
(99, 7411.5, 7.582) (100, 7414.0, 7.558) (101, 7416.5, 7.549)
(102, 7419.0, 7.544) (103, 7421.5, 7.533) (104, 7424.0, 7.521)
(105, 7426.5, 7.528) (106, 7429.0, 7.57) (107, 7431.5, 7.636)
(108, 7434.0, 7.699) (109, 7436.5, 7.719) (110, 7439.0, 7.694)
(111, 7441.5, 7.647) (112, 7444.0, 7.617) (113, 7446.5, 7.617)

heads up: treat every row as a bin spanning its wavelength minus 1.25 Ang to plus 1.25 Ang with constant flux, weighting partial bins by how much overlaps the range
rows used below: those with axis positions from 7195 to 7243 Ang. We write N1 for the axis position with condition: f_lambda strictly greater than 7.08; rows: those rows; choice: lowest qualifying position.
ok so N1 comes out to 7214.0 Ang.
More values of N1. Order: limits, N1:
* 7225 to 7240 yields 7226.5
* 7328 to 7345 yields 7329.0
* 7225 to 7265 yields 7226.5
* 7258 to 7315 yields 7284.0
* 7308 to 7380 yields 7309.0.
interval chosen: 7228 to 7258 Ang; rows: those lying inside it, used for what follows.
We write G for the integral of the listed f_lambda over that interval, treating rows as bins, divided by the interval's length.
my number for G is 7.2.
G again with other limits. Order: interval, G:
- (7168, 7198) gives 7.0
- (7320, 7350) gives 7.5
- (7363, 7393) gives 7.6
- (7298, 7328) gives 7.3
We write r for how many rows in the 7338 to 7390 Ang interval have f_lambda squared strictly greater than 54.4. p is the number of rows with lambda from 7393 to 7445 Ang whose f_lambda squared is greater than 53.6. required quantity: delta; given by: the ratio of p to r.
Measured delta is 1.00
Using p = 21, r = 21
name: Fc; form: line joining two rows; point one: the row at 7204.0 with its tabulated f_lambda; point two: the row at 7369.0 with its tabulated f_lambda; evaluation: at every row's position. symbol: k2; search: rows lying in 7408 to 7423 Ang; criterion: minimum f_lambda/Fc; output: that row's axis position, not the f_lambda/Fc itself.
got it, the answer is 7421.5 Ang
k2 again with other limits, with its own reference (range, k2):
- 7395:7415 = 7414.0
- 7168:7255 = 7254.0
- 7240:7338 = 7261.5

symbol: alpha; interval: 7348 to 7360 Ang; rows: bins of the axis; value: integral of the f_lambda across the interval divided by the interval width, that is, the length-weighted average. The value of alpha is 7.5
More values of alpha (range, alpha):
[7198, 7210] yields 7.0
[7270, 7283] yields 7.0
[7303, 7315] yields 7.3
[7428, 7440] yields 7.7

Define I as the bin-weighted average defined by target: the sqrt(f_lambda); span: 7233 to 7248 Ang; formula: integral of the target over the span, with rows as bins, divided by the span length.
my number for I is 2.70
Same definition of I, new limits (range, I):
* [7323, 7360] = 2.74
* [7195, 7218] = 2.65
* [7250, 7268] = 2.62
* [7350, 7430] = 2.75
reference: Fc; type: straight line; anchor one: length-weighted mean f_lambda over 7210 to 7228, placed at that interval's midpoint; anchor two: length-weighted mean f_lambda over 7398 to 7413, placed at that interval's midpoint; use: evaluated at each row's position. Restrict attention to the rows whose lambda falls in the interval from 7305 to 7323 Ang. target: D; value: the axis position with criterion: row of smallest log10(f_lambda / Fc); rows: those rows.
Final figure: 7306.5 Ang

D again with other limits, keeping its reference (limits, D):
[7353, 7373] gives 7364.0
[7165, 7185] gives 7184.0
